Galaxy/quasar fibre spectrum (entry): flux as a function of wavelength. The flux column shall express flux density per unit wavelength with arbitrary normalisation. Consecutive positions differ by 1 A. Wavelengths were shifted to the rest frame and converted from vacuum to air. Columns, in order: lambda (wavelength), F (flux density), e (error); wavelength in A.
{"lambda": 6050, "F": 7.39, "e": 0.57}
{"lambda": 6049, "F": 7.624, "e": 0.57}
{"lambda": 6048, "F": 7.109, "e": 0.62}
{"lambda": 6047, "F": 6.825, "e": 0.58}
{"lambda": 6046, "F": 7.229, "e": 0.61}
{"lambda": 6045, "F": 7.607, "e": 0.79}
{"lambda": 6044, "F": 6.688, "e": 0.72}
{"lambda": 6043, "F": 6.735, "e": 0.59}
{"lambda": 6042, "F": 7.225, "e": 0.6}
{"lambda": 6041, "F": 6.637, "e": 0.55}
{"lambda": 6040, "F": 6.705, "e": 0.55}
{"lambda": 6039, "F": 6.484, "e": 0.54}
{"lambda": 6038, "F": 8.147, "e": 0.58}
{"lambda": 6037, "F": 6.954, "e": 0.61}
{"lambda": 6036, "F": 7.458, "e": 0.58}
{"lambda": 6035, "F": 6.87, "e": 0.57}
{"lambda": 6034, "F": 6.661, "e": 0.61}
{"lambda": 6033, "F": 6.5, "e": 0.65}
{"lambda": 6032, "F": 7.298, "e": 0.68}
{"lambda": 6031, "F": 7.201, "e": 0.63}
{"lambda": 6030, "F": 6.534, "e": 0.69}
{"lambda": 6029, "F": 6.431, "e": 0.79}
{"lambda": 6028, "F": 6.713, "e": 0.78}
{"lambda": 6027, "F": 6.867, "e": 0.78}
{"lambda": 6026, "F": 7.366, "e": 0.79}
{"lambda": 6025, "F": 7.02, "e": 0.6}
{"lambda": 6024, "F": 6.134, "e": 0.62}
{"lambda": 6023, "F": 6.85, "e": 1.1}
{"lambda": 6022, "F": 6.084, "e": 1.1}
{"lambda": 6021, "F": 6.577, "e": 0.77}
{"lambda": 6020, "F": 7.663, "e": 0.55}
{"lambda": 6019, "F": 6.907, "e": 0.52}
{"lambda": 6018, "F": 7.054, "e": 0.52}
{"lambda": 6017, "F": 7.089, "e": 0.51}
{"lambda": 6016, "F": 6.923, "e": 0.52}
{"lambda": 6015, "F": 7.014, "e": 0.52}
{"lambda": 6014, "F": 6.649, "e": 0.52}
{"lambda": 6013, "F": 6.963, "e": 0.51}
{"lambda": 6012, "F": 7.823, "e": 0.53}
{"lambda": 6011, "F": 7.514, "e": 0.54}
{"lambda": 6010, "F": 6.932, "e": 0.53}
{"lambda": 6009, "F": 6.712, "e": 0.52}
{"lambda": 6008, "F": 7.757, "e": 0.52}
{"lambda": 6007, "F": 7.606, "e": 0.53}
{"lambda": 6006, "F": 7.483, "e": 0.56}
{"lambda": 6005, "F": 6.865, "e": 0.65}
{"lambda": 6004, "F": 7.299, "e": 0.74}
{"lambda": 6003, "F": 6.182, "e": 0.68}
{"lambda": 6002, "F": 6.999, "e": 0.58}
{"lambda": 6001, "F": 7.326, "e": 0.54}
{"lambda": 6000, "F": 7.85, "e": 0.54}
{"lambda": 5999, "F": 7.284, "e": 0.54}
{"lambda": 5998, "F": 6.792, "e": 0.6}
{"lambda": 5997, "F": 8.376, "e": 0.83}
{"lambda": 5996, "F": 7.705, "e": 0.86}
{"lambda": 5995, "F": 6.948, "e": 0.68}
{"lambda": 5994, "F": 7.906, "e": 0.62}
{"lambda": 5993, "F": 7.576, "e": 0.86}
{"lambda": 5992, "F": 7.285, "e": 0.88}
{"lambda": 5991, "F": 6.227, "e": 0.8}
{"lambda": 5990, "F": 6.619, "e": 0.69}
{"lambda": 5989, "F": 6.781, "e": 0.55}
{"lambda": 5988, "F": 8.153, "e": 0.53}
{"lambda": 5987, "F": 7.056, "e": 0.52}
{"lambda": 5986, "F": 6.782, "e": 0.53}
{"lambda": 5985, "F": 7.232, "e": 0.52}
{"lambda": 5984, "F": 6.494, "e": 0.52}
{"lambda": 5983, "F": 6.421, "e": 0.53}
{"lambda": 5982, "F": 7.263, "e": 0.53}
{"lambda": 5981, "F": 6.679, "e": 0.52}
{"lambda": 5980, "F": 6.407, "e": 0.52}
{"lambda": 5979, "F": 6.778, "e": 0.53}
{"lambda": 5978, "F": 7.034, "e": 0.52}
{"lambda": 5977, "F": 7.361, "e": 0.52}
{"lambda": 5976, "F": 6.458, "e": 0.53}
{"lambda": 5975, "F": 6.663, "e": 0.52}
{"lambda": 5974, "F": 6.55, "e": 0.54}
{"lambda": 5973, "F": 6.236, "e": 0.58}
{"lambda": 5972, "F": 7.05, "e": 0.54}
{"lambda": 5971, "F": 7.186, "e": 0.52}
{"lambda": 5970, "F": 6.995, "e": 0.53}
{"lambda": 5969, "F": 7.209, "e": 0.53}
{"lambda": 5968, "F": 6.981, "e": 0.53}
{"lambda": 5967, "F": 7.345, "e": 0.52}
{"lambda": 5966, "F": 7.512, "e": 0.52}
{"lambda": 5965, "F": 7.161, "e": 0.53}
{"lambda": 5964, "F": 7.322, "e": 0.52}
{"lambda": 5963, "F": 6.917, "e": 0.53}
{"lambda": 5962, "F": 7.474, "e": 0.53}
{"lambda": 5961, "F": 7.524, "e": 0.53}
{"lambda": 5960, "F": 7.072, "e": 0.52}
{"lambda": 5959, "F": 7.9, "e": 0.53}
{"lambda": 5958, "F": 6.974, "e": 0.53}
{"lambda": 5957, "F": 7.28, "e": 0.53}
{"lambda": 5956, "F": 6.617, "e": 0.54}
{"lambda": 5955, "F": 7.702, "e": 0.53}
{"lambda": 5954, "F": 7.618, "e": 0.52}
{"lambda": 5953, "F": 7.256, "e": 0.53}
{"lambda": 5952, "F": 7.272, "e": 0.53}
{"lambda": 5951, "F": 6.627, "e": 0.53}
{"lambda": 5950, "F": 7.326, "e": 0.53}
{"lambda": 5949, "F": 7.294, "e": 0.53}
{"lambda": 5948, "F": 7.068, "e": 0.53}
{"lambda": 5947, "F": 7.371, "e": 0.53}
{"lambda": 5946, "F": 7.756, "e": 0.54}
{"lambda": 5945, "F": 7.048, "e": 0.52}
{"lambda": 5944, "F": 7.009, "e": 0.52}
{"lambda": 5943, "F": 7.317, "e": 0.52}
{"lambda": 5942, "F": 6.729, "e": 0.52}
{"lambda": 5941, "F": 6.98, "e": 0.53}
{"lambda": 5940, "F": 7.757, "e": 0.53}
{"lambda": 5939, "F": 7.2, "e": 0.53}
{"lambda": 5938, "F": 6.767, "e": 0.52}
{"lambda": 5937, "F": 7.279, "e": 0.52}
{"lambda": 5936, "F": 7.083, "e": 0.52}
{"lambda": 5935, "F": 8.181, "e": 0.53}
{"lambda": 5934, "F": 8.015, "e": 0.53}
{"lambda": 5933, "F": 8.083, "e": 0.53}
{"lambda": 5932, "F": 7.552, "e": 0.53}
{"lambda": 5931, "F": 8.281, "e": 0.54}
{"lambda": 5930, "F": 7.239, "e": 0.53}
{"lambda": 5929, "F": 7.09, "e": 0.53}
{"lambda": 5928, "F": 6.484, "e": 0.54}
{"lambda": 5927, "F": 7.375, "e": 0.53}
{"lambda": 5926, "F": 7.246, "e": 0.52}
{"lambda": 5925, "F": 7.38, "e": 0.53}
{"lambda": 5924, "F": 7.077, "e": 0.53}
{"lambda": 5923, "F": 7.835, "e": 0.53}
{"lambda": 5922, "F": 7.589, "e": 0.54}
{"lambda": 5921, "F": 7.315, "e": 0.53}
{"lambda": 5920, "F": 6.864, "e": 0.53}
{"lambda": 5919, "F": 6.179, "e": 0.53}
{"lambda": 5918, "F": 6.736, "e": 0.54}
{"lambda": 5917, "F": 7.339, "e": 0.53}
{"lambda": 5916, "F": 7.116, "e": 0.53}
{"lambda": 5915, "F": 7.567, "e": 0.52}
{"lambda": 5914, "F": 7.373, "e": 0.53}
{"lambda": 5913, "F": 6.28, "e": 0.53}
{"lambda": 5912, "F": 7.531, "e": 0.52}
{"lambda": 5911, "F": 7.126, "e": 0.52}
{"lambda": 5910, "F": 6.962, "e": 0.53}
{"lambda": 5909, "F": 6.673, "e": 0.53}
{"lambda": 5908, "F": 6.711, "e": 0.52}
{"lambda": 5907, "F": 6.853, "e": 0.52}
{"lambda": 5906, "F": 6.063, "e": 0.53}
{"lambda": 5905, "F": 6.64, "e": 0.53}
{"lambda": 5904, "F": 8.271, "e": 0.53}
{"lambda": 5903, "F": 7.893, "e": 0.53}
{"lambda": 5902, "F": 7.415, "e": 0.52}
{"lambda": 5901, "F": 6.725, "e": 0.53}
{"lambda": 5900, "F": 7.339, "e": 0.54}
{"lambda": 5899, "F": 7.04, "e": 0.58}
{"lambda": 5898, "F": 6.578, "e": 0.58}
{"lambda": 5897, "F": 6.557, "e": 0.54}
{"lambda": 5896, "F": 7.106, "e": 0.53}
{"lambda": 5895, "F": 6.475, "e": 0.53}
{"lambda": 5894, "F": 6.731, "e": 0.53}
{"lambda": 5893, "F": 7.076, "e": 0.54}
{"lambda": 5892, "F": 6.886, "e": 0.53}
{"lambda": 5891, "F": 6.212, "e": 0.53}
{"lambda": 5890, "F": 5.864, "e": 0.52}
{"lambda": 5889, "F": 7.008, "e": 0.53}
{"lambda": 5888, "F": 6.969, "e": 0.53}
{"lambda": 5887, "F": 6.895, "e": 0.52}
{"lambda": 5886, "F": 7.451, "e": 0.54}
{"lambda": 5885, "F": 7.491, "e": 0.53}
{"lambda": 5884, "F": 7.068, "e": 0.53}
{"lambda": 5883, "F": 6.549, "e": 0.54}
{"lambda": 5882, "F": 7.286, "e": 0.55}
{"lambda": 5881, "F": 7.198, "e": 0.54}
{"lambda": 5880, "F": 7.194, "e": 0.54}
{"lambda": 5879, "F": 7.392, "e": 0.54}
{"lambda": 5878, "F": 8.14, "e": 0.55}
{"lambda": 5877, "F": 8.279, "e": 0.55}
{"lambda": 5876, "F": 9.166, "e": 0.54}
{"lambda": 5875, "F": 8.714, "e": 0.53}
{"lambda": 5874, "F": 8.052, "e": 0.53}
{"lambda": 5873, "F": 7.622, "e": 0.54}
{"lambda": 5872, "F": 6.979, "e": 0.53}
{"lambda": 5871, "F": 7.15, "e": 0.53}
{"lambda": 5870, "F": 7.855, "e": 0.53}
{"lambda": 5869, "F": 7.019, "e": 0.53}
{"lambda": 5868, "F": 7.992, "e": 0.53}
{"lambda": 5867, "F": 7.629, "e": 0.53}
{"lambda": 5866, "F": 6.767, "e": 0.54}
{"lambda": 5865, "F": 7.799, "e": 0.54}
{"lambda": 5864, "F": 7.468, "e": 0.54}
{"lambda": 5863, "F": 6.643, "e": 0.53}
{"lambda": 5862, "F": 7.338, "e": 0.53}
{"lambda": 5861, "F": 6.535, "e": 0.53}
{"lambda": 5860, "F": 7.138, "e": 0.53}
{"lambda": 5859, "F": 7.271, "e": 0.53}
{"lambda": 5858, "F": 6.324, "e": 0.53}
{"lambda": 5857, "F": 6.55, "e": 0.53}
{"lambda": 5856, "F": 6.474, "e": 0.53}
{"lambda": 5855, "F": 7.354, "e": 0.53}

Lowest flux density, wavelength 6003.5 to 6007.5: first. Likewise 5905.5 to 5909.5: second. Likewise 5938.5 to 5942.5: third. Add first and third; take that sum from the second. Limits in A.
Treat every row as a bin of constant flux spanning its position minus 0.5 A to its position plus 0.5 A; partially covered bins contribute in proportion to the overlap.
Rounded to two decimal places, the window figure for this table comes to -7.53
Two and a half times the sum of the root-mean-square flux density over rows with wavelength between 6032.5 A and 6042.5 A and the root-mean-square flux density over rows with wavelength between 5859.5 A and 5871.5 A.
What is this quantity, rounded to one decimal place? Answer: 35.7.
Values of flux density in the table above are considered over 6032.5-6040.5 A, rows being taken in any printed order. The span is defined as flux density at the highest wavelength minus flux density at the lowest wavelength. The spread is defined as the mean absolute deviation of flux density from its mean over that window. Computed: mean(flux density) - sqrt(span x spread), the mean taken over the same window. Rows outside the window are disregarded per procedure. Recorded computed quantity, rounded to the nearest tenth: 6.7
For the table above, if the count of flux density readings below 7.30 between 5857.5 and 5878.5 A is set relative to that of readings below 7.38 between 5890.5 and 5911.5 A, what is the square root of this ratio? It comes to 0.71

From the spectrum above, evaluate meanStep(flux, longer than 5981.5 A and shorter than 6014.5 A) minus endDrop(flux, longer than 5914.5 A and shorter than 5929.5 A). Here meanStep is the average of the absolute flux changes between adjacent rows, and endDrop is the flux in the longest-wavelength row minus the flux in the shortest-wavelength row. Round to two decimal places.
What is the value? 1.09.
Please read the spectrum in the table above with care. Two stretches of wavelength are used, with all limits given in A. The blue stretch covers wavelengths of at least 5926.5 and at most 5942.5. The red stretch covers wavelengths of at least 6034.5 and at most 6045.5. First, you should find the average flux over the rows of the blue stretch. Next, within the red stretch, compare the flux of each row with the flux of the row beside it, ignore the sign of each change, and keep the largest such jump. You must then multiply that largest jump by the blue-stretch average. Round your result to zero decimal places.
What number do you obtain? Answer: 12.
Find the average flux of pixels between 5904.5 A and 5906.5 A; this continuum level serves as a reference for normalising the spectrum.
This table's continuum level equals 6.4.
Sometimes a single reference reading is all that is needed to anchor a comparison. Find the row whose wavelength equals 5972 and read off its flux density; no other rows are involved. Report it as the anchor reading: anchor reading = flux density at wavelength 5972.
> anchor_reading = 7.05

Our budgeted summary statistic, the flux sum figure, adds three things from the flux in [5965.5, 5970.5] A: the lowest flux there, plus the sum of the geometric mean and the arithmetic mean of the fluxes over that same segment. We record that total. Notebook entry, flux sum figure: 21.4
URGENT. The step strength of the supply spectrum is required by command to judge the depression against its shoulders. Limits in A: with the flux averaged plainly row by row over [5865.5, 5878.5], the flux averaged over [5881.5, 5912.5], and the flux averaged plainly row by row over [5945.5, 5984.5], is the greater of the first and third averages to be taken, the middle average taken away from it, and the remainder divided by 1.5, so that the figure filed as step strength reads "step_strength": 0.56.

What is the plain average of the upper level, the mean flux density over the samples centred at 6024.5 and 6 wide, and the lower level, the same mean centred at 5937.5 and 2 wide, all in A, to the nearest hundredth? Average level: 6.87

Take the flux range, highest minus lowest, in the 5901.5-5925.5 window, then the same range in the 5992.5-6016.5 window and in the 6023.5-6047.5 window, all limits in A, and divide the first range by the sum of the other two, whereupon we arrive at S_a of 0.52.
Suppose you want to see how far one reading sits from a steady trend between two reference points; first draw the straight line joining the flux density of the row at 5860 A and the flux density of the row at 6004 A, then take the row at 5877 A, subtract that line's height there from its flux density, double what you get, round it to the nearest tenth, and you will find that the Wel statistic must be 2.2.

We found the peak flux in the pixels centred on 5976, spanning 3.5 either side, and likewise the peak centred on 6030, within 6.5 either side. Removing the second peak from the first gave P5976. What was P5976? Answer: -0.1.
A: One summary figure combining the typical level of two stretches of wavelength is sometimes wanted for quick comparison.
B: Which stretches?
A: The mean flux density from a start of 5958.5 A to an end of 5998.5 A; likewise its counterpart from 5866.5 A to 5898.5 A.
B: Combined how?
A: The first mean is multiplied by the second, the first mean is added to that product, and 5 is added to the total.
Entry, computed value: 63.6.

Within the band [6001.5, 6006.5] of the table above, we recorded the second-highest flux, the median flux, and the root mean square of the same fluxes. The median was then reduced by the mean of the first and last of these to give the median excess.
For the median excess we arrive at -0.14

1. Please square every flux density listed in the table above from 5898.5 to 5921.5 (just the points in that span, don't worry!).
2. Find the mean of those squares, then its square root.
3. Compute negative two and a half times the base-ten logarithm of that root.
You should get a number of -2.12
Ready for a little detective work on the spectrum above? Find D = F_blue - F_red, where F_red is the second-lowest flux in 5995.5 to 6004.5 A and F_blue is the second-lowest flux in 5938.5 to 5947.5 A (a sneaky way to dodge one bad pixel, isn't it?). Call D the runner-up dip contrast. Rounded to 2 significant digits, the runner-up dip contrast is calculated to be 0.19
